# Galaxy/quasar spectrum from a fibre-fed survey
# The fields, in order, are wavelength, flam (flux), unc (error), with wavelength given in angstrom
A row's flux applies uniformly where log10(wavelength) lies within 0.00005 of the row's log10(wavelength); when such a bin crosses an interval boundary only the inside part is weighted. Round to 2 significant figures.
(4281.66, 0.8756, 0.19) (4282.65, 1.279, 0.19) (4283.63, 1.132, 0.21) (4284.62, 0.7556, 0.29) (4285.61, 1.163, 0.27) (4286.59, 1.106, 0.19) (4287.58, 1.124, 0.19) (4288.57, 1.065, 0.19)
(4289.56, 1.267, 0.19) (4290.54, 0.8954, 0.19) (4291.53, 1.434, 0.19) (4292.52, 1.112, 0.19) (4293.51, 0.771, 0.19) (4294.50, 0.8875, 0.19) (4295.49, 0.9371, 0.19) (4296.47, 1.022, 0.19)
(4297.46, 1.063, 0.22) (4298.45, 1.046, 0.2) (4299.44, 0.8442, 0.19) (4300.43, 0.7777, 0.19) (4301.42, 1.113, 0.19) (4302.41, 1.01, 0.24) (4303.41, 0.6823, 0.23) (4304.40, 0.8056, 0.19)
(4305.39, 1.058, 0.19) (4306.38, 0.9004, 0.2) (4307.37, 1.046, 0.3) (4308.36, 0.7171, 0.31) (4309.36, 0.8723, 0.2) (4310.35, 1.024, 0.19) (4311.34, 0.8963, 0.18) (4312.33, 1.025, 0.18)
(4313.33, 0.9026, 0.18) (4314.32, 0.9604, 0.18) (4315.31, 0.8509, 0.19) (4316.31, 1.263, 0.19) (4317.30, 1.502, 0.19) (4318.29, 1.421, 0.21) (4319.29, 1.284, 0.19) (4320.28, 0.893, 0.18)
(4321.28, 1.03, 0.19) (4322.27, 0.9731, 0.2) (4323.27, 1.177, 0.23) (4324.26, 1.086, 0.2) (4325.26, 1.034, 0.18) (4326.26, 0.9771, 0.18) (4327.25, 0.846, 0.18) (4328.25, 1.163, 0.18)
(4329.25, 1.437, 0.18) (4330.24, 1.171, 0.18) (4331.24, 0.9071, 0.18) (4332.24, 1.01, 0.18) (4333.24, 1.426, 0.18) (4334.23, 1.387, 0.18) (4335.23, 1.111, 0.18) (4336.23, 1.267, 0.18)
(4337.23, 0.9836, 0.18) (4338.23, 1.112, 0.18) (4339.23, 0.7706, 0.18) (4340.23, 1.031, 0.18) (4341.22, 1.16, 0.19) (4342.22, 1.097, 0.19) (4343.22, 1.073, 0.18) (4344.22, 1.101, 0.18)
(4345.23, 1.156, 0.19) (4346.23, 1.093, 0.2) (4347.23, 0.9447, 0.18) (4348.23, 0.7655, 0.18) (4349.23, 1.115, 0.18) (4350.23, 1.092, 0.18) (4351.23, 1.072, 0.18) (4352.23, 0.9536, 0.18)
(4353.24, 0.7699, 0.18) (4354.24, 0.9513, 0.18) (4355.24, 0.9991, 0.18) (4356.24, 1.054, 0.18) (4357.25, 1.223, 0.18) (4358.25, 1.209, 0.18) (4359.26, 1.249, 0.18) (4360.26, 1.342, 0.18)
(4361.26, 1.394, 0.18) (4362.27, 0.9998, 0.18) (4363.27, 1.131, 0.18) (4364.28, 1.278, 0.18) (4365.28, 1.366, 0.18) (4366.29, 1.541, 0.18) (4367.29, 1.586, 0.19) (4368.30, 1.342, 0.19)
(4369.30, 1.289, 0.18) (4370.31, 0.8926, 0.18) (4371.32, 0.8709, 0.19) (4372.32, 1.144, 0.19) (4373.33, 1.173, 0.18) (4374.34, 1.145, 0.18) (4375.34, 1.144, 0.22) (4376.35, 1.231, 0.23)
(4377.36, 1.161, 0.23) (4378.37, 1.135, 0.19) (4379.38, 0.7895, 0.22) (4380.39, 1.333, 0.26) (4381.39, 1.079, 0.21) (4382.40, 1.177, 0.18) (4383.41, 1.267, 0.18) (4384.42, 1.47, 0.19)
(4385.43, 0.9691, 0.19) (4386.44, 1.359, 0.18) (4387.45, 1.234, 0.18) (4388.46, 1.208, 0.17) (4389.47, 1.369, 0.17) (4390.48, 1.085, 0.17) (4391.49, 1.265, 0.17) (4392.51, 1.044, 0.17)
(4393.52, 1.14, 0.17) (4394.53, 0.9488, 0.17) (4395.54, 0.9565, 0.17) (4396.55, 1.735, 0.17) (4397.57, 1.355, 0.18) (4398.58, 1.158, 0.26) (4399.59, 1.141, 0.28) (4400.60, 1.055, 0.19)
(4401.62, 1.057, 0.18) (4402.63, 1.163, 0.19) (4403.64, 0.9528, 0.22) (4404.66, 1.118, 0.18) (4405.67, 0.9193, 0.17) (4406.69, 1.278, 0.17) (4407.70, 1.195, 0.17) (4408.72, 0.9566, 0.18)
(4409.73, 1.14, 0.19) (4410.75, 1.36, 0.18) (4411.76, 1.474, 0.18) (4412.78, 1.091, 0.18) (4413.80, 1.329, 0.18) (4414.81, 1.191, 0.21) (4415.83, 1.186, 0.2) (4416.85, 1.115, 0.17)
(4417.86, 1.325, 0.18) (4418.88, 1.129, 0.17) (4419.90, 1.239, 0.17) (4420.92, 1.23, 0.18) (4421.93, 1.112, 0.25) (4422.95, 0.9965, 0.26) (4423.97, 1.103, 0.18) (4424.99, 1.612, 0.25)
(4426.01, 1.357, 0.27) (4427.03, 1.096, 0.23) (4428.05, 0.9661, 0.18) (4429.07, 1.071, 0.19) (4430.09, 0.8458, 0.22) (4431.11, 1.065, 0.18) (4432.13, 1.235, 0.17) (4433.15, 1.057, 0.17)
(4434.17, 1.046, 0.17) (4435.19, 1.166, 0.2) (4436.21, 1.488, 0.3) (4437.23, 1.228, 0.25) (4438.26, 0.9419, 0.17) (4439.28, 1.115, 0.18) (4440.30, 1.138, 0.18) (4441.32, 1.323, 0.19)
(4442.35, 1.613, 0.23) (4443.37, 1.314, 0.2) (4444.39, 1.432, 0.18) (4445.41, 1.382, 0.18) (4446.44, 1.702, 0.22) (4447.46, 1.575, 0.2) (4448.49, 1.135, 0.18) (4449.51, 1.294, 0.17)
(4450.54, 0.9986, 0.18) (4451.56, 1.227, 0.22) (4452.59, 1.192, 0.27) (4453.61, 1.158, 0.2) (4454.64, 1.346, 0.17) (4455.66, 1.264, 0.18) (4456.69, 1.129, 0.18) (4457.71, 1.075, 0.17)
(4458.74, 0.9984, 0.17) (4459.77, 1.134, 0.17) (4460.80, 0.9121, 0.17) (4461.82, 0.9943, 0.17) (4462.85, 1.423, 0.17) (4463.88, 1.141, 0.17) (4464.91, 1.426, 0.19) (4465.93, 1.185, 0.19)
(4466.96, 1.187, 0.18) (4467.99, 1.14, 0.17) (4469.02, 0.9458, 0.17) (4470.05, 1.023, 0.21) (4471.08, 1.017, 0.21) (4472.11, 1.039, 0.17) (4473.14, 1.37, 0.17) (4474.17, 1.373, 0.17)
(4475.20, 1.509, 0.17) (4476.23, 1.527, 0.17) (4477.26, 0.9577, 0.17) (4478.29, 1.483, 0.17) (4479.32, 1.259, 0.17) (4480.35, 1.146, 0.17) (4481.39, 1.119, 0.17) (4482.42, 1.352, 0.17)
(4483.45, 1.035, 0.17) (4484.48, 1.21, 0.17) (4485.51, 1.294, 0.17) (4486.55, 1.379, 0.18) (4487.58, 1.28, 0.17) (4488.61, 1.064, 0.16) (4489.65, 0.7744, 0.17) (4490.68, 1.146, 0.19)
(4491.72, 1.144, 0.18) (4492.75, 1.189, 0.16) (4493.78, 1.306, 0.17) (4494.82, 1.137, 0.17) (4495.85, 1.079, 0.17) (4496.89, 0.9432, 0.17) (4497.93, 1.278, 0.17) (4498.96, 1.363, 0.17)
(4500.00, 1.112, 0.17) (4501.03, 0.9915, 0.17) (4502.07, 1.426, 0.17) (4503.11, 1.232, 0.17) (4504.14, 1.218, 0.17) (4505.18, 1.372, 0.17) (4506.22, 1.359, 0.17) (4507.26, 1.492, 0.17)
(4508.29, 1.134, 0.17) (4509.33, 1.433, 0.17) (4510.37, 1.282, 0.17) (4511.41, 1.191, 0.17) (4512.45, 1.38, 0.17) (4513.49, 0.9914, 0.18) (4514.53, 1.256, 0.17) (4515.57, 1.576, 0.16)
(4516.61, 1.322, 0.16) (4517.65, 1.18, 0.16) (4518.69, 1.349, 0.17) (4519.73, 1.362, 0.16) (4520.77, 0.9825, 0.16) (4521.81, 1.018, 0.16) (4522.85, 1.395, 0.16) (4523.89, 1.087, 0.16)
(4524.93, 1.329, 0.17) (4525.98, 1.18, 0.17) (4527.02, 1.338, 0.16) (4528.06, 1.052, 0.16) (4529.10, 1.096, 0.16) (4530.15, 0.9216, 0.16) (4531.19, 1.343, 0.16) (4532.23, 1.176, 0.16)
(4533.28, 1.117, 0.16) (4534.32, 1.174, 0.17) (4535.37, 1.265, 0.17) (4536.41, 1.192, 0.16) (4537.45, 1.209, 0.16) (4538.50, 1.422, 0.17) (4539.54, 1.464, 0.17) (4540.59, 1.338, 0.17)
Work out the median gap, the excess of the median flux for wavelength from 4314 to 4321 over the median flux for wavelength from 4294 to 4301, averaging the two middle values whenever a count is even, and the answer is 0.33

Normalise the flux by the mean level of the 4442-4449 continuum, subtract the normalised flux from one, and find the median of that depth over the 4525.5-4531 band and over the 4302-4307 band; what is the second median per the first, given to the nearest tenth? 1.6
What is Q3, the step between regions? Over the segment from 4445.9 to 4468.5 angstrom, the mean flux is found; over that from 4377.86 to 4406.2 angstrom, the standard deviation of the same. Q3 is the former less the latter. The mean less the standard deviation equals 1.02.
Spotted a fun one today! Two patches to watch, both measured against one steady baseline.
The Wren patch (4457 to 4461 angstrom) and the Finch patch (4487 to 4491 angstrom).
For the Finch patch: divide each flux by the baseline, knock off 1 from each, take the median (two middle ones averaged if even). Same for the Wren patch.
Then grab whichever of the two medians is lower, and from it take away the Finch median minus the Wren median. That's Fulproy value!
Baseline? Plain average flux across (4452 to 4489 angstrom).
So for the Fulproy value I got -0.19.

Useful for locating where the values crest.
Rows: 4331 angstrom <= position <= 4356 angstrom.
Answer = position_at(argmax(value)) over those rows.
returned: 4333.24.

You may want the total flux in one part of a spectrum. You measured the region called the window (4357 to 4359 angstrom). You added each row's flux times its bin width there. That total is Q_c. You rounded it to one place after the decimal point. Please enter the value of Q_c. 2.4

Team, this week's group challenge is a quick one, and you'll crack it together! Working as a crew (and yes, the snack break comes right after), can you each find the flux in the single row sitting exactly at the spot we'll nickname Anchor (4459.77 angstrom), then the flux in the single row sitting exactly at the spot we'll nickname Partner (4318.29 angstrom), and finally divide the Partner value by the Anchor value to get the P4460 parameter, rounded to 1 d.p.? 1.3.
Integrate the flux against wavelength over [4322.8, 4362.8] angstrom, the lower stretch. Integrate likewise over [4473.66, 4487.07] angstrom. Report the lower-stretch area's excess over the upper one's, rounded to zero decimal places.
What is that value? 27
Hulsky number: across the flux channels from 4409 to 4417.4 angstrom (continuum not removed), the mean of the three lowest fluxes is 1.12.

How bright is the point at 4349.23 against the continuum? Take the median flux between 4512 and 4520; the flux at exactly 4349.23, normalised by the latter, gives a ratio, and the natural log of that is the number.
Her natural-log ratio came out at -0.18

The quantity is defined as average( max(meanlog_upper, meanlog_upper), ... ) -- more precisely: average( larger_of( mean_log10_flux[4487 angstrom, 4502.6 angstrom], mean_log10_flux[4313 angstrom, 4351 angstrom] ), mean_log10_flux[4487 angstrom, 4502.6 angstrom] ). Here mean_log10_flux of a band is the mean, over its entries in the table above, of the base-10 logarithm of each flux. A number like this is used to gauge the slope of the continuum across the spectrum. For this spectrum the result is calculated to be 0.056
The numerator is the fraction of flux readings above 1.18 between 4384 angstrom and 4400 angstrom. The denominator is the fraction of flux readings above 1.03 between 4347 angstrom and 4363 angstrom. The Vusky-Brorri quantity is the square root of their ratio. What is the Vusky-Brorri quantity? 0.94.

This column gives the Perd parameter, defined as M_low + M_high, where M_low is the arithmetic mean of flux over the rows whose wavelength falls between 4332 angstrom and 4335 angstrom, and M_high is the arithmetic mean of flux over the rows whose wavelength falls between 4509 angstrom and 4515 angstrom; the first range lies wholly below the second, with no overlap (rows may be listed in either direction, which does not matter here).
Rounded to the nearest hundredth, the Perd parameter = 2.53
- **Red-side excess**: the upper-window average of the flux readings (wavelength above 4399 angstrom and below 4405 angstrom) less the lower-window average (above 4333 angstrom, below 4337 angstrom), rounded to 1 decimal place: -0.2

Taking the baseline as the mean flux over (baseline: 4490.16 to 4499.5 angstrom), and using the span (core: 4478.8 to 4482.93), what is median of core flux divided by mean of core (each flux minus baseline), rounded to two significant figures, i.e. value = 28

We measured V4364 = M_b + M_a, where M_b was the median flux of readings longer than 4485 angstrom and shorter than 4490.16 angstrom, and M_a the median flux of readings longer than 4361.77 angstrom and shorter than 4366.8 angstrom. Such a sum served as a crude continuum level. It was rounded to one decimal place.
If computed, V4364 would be 2.6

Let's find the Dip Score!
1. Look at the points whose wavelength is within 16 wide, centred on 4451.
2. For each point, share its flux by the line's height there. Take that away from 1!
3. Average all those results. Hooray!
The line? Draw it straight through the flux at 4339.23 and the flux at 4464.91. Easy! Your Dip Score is 0.06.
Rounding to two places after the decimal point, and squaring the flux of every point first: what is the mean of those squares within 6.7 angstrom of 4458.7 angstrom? 1.39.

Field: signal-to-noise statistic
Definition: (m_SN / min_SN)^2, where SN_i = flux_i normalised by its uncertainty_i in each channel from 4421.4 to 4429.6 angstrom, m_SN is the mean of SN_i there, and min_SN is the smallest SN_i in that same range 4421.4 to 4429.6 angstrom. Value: 1.8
